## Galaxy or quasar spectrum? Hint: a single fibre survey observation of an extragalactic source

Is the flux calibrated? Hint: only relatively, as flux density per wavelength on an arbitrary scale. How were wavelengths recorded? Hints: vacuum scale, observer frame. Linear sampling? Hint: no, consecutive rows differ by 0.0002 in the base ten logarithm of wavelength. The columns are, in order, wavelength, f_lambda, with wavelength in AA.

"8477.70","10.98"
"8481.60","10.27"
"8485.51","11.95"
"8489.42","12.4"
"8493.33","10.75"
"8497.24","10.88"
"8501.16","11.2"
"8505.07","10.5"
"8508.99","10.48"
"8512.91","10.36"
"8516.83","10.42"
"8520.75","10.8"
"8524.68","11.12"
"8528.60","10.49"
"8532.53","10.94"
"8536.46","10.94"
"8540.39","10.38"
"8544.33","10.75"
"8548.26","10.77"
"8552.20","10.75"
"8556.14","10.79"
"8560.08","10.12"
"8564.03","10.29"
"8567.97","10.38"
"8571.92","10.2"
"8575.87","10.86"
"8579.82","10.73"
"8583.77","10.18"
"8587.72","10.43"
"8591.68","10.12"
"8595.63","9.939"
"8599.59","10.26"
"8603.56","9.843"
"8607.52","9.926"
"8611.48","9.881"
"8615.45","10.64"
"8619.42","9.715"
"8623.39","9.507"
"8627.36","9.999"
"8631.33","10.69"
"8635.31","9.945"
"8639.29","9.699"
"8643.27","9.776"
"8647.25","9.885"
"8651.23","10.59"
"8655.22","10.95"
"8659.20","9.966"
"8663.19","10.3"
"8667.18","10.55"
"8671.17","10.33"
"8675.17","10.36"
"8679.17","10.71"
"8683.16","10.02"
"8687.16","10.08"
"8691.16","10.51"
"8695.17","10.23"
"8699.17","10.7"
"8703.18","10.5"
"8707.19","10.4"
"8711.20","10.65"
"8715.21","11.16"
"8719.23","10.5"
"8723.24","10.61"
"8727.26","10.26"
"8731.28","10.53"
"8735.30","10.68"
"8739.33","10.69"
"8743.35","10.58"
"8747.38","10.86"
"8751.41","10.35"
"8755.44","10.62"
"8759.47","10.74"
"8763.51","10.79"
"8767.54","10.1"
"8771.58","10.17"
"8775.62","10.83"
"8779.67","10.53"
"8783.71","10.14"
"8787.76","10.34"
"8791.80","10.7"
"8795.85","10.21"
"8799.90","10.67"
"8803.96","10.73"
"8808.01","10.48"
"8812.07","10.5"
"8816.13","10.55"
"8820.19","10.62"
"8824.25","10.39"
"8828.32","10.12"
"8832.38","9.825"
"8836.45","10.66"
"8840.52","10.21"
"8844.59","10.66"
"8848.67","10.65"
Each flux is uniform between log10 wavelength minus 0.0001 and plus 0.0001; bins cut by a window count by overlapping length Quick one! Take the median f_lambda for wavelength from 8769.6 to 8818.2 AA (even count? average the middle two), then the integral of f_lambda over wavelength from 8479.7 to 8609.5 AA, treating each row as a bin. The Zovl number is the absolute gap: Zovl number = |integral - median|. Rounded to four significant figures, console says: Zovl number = 1367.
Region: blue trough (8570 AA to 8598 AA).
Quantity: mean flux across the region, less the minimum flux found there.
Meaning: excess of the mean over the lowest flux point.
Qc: 0.41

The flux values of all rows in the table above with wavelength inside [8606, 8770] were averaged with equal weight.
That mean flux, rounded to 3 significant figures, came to 10.4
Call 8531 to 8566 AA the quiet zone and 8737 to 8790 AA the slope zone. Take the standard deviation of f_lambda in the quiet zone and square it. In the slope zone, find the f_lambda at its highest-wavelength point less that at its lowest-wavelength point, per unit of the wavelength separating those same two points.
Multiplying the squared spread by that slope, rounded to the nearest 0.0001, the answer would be -0.0006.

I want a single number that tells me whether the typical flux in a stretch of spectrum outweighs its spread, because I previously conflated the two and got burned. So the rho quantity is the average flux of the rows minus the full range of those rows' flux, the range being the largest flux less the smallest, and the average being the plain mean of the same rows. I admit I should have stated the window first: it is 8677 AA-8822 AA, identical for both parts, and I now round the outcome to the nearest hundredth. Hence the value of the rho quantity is 9.38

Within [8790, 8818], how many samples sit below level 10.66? 4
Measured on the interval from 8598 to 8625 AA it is 7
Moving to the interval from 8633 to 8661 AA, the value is 6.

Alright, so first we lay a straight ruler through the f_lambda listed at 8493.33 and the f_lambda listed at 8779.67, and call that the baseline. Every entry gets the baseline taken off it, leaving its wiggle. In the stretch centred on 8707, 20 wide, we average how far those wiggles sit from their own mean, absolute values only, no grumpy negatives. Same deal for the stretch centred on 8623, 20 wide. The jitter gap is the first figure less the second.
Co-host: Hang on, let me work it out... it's -0.25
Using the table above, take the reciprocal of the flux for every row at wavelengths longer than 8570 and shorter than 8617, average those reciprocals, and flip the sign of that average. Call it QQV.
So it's -0.0977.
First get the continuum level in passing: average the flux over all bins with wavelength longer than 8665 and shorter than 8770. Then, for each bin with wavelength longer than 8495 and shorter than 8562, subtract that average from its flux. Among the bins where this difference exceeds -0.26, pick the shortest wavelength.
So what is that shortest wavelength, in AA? 8497.24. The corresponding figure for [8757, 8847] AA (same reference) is 8759.47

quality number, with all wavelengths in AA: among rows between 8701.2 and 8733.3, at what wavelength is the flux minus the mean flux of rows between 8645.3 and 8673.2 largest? 8715.21 AA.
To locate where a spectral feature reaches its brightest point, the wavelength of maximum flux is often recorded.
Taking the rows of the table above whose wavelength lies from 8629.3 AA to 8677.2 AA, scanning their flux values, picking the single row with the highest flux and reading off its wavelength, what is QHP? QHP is 8655.22 AA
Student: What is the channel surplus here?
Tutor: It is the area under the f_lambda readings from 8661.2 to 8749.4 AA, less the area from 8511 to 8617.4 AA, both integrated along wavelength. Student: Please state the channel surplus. -186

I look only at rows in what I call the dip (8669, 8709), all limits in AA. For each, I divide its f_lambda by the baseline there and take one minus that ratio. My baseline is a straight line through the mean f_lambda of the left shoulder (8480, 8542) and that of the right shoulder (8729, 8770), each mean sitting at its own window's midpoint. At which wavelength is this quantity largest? 8683.16 AA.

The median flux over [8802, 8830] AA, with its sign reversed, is -10.5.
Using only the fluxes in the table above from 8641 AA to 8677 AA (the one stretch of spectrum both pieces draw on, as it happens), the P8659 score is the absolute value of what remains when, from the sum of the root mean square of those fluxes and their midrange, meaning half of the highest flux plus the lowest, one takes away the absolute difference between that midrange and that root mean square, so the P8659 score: 20.6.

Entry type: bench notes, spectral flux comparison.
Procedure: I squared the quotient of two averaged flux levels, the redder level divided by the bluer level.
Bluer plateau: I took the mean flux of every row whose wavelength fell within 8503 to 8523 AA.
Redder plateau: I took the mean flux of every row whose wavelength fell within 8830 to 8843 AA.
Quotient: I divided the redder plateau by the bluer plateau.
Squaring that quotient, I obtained 0.95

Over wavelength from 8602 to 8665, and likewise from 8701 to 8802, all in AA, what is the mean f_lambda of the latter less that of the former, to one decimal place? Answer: 0.5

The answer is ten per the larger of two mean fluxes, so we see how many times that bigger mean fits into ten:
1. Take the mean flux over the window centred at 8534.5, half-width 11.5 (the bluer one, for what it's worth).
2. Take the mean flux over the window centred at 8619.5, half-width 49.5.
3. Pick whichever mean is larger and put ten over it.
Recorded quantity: 0.929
